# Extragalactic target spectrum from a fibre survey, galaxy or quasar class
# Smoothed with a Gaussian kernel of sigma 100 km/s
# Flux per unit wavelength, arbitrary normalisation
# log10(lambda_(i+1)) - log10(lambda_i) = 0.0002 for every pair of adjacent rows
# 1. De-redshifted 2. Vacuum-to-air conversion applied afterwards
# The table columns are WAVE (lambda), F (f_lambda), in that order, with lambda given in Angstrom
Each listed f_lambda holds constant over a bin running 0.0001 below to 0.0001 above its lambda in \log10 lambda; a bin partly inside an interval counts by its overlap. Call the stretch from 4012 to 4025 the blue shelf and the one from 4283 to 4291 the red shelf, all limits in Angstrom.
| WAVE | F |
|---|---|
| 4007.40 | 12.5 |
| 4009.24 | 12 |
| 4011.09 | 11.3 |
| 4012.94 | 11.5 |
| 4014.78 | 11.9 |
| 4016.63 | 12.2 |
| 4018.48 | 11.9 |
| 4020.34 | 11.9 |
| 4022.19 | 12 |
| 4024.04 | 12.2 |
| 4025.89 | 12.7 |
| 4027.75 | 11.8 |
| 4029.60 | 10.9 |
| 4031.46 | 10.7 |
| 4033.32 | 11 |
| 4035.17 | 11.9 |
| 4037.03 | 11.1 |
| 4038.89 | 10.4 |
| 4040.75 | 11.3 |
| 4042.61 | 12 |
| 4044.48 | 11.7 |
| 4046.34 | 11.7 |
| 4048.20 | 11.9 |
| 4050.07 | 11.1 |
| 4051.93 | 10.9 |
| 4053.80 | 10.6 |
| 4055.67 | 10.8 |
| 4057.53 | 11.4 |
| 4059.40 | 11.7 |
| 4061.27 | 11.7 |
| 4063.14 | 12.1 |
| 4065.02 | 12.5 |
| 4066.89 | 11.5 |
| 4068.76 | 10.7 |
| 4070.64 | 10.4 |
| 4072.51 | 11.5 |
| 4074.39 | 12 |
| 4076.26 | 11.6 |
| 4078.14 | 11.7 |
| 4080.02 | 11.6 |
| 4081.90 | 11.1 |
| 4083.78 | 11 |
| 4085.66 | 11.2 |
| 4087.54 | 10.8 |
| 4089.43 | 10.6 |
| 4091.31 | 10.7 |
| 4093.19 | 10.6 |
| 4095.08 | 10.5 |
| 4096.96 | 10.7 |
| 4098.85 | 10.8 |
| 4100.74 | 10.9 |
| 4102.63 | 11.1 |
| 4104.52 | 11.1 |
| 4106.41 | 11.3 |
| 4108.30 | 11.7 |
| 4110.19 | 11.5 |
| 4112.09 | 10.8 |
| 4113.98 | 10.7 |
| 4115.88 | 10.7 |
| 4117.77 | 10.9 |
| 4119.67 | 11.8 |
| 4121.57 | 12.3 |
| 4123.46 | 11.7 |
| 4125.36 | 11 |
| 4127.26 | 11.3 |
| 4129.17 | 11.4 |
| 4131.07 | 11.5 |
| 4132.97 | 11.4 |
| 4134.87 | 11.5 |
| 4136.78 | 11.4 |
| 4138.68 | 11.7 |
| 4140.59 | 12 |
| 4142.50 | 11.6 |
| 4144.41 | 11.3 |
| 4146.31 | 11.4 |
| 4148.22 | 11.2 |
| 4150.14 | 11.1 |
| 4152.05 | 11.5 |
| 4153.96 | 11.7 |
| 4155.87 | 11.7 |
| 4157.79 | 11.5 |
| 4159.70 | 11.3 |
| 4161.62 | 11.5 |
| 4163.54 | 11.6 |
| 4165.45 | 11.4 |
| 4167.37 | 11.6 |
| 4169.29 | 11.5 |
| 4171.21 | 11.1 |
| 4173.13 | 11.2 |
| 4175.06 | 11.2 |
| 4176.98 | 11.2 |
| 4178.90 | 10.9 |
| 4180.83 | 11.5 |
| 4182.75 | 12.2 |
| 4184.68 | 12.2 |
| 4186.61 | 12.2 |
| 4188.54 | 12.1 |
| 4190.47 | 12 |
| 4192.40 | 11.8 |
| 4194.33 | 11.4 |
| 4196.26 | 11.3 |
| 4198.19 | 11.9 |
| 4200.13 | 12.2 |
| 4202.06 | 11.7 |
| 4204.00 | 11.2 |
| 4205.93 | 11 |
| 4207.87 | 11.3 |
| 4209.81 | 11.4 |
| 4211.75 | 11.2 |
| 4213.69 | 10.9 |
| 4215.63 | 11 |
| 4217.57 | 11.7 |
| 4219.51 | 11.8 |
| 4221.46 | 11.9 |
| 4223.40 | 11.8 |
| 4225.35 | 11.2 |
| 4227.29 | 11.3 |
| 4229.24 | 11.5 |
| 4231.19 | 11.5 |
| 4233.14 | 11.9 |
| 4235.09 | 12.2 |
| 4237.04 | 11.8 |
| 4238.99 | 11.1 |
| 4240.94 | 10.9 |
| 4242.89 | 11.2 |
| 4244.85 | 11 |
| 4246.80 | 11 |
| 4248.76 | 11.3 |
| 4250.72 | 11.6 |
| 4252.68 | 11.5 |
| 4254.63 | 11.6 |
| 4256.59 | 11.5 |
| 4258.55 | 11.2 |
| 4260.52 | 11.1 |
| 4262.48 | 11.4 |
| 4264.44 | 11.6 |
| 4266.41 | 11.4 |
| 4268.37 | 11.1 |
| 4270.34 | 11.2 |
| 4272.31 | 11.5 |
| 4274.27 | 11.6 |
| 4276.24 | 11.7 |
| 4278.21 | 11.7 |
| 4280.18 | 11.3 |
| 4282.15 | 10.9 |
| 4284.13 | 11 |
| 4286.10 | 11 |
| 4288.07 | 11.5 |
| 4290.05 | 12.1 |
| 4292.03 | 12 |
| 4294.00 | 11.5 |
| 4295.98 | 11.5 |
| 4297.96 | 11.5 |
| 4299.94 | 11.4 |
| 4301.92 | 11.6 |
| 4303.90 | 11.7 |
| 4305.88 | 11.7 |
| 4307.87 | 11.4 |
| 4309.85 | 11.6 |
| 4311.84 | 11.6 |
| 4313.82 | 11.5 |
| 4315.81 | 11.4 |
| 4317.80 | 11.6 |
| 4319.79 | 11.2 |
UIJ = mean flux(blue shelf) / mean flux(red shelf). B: 1.05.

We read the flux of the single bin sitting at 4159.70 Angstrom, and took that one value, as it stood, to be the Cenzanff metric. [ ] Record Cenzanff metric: 11.3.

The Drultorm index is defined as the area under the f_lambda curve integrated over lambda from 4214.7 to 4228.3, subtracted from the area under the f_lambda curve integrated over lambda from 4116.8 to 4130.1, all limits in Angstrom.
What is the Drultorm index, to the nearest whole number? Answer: -4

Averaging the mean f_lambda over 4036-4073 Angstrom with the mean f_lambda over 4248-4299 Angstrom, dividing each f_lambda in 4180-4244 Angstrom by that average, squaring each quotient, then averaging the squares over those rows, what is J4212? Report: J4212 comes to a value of 1.04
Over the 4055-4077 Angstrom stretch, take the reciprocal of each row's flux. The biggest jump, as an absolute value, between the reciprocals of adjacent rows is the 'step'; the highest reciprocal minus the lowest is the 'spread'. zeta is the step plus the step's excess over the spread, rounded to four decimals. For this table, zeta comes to 0.0022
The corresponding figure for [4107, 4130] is 0.0018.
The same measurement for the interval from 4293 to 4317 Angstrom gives 0.0022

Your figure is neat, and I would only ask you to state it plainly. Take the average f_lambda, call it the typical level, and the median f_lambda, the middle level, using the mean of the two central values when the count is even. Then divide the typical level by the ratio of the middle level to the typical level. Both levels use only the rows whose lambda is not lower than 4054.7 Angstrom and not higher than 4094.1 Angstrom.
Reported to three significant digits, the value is 11.2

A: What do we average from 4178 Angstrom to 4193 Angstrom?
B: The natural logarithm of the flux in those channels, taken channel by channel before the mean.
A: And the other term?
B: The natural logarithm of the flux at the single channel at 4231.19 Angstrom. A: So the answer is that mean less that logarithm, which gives 0.030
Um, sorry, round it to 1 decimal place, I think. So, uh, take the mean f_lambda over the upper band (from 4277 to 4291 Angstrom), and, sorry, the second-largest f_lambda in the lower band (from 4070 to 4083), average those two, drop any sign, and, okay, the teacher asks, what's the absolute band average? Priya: 11.5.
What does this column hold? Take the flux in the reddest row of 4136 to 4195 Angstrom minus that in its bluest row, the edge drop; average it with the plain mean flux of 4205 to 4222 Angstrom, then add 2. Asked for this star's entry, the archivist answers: 7.7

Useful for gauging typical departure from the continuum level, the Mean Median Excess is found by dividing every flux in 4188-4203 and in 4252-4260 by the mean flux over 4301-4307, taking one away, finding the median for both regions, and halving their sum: 0.00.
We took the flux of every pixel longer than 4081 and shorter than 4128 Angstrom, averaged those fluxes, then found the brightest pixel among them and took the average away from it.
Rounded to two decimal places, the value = 1.23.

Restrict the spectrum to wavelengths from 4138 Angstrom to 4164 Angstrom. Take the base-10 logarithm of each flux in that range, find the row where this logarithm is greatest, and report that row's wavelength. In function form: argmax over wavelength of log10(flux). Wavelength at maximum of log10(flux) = 4140.59 Angstrom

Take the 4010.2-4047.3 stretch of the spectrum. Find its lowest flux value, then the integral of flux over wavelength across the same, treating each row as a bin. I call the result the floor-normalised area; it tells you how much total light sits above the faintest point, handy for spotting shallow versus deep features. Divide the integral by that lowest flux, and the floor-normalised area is 41.4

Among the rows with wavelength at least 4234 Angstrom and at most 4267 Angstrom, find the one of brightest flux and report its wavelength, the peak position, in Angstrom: 4235.09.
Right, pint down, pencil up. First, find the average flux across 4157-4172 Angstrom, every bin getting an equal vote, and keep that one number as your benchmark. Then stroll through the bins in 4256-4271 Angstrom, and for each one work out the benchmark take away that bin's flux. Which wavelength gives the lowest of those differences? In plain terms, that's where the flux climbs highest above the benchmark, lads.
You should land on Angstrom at 4264.44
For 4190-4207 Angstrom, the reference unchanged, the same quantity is 4200.13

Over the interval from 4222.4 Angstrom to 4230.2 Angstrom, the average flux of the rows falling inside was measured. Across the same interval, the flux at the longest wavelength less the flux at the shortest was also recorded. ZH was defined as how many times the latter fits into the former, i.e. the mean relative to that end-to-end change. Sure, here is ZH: -38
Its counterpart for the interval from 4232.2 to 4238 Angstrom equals -120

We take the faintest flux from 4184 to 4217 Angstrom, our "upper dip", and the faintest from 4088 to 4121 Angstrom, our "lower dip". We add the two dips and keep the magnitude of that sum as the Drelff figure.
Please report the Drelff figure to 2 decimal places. 21.40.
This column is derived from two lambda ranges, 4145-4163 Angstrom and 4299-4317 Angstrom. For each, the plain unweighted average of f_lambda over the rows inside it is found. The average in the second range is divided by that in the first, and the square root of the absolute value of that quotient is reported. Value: 1.005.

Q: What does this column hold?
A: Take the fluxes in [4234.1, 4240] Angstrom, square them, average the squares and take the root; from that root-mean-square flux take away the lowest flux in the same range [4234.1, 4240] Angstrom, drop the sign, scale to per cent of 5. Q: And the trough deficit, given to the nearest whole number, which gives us 12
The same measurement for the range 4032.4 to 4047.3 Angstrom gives 20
